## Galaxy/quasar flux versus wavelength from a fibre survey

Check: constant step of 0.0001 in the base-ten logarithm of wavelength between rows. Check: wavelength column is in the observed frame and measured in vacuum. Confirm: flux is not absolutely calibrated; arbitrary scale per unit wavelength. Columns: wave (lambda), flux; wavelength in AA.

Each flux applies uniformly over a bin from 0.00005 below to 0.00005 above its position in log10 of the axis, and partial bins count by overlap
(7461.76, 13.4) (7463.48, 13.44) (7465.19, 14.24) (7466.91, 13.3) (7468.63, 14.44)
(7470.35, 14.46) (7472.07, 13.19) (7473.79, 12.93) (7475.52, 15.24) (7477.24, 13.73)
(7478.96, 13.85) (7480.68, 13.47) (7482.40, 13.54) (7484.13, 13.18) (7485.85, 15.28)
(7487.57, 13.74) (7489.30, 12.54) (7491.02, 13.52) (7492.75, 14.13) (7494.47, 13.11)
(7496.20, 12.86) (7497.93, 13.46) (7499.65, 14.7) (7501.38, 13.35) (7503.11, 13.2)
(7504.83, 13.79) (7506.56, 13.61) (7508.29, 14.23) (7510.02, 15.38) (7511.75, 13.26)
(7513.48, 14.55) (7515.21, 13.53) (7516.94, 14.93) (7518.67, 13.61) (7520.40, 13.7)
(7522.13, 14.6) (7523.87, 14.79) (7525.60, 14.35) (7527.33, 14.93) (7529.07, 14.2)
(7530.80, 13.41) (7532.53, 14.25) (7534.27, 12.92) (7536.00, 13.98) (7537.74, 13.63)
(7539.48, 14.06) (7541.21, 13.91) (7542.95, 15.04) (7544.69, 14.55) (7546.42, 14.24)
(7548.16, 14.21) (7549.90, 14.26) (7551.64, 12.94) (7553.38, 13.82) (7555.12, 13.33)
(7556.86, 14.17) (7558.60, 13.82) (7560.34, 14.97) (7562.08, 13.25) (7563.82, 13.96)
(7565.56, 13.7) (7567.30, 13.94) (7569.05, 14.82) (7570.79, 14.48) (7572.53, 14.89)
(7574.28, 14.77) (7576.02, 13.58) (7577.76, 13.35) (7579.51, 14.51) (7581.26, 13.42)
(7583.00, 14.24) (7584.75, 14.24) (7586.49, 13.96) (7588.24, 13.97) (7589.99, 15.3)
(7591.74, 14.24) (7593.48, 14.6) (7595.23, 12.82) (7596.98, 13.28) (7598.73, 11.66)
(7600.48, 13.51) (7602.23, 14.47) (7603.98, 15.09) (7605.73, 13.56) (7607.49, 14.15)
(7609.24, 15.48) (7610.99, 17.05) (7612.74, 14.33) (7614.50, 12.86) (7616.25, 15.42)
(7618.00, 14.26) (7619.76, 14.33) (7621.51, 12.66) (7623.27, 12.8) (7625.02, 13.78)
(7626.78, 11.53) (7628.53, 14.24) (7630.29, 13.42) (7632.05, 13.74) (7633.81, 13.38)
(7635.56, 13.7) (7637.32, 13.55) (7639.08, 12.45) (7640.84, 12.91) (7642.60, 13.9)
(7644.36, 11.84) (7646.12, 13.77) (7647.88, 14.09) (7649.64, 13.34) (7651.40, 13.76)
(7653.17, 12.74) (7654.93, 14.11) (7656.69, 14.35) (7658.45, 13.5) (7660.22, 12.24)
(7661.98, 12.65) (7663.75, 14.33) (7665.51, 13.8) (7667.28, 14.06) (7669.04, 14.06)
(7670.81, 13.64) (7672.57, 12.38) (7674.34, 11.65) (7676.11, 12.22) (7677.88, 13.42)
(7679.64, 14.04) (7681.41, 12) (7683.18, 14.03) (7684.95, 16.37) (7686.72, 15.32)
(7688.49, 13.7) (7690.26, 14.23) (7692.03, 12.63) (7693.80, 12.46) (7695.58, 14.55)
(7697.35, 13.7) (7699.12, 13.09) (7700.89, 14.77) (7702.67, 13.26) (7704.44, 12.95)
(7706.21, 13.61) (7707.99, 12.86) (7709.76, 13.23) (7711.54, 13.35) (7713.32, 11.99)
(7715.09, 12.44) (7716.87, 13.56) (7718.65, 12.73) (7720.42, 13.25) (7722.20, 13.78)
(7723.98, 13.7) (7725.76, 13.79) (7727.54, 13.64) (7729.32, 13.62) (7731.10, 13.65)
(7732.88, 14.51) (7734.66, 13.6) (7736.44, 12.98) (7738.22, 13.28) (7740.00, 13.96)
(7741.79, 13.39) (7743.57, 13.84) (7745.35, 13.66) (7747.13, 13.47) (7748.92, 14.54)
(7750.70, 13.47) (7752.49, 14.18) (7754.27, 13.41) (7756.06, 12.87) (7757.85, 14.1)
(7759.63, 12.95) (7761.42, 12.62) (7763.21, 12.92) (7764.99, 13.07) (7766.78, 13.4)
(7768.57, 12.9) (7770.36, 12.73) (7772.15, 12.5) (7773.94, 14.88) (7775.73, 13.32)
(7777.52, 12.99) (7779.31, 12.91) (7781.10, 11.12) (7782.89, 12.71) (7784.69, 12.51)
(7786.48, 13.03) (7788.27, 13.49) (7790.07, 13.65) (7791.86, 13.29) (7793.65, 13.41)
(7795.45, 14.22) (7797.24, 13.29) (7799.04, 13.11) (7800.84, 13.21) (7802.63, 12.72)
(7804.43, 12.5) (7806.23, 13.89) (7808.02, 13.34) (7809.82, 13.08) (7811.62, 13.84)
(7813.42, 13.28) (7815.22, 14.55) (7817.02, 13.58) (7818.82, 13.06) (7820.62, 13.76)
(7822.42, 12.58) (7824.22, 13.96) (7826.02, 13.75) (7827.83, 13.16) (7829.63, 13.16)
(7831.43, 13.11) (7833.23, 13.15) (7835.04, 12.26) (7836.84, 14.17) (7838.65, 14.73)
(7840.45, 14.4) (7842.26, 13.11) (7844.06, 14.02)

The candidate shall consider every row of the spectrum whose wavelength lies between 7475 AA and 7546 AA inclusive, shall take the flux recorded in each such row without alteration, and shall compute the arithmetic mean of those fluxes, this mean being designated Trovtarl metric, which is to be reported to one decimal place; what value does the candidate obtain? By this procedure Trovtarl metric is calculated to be 14.0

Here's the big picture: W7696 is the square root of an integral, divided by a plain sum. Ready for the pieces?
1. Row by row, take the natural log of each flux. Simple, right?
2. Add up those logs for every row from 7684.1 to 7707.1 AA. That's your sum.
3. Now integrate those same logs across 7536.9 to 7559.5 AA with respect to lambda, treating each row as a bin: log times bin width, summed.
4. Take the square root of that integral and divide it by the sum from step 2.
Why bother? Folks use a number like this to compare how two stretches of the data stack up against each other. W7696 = 0.226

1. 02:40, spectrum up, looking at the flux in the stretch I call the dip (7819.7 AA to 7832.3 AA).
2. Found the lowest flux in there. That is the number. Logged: 12.58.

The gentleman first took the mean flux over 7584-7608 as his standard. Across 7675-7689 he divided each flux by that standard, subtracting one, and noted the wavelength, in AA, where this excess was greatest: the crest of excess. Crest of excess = 7684.95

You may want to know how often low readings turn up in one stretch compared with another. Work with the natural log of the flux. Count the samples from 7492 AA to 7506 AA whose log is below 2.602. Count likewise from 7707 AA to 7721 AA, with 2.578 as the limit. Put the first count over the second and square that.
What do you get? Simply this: 1.6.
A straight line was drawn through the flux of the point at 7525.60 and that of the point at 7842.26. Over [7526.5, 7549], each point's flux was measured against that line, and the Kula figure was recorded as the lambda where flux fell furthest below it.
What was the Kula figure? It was 7534.27 AA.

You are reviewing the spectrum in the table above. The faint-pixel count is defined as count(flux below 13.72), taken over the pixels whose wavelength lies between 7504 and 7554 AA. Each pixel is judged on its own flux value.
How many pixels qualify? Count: 9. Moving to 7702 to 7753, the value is 22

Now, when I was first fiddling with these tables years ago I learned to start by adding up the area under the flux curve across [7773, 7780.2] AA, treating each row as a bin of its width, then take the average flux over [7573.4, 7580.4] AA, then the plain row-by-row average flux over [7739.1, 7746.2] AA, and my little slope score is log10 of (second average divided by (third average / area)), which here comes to 2.00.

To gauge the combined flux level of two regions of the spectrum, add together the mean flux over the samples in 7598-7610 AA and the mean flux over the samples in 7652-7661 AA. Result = 27.4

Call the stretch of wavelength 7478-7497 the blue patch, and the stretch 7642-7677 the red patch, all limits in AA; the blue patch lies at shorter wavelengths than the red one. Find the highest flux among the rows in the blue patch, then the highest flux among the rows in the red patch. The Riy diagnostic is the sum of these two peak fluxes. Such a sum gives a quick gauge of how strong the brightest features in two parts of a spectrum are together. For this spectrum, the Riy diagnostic 29.6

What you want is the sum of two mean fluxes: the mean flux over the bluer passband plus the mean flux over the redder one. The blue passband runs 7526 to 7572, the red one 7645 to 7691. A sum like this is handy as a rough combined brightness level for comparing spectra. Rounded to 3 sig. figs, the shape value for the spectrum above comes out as 27.6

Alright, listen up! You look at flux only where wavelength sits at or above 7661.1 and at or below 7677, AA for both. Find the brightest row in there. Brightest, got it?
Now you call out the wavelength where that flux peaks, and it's 7663.75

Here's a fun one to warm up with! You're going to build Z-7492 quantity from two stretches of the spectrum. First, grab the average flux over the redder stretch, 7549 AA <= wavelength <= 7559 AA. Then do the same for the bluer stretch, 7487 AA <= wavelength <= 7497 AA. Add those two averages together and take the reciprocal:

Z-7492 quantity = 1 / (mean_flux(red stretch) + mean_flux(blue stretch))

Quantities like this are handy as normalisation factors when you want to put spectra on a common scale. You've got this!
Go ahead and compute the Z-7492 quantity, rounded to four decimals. 0.0370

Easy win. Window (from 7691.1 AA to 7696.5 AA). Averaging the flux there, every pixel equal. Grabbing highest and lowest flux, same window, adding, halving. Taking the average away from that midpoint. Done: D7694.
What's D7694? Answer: 0.29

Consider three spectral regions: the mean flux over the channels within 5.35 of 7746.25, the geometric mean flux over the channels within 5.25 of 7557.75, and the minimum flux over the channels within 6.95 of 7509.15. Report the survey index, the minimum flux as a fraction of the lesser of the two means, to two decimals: 0.96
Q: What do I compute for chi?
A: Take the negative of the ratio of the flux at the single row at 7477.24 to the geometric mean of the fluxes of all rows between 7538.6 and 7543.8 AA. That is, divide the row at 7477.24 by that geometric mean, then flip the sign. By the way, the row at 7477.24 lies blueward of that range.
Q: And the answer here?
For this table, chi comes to -0.96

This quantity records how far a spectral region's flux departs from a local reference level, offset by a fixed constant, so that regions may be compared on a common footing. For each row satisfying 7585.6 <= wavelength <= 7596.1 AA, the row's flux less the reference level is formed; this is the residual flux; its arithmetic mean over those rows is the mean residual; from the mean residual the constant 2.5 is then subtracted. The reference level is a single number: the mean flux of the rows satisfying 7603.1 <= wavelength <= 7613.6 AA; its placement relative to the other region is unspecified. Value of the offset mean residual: -3.3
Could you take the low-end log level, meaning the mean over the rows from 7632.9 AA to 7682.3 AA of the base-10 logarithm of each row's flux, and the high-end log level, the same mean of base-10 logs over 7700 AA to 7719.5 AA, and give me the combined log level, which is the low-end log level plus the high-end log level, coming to 2.241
